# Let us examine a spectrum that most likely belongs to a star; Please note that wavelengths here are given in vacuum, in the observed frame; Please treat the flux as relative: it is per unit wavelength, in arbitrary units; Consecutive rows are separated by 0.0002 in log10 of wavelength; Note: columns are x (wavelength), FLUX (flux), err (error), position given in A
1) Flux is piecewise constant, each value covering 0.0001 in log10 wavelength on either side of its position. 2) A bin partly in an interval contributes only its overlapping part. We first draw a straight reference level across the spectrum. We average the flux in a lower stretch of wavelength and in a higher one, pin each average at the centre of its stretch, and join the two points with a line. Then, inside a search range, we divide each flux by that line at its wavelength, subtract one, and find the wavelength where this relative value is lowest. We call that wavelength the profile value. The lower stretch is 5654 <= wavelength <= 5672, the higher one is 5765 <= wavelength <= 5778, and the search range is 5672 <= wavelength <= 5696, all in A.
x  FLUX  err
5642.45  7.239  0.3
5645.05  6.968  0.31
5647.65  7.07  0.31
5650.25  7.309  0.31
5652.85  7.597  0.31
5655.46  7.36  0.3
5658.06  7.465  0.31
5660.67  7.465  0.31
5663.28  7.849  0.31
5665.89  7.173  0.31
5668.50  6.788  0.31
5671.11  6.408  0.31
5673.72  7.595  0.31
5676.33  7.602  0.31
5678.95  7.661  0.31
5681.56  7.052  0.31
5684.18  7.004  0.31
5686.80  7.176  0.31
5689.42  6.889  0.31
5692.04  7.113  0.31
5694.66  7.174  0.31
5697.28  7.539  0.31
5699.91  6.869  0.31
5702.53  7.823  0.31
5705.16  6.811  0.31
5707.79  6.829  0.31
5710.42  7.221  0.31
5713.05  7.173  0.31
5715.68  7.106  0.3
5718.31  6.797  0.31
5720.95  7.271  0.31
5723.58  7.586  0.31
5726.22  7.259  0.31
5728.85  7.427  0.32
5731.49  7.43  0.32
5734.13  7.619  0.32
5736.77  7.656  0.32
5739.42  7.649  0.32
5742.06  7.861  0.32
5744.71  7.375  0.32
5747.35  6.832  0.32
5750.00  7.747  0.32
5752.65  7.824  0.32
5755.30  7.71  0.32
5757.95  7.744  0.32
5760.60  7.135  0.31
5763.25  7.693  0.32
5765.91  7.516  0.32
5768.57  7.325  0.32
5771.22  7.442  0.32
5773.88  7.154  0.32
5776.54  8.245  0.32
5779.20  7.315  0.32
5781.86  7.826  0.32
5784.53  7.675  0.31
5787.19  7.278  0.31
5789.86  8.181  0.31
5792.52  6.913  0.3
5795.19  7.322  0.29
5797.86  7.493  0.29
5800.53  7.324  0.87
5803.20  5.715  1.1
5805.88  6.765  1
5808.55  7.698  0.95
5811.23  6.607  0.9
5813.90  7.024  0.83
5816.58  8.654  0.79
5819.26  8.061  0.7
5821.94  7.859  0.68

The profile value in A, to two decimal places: 5689.42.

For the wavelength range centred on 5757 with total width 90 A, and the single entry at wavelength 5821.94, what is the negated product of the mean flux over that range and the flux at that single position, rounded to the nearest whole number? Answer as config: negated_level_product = -59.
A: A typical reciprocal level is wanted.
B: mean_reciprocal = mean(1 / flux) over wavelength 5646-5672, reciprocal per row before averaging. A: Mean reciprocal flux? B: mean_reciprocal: 0.138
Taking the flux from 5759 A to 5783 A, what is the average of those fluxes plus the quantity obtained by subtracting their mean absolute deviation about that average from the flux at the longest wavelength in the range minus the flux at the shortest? 7.9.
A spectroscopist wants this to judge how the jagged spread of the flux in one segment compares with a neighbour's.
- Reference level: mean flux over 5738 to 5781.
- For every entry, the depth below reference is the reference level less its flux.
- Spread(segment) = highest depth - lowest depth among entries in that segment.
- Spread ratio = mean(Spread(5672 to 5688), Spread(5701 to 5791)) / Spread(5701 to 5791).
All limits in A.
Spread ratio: 0.73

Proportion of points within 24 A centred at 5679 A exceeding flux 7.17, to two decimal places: 0.44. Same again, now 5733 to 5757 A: 0.89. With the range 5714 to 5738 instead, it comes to 0.78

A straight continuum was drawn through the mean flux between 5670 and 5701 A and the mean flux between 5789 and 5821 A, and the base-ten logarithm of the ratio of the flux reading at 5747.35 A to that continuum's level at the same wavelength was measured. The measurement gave -0.026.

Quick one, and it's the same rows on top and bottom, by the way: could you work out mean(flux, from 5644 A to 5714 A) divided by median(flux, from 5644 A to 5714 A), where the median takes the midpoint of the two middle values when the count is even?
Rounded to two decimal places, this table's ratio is 1.01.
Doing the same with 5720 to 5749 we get 1.00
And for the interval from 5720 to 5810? 1.00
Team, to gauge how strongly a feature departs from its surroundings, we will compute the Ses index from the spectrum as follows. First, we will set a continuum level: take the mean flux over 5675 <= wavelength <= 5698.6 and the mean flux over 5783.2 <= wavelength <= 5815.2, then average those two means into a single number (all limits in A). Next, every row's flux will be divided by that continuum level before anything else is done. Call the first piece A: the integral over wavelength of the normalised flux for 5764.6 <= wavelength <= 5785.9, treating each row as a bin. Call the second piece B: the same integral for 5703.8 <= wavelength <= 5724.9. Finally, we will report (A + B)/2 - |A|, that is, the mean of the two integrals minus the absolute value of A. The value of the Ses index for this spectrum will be -0.8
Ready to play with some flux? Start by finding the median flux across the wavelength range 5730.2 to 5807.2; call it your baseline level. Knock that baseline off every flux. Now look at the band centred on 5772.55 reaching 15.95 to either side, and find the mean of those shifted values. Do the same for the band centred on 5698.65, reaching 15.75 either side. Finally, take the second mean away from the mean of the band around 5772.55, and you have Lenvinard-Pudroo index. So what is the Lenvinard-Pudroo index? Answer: 0.39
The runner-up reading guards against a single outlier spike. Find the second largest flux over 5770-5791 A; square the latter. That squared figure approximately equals 66.9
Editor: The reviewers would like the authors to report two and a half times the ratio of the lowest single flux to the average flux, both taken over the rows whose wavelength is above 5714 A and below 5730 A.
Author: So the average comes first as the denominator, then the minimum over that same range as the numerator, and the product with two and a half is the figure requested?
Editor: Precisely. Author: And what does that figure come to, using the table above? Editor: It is 2.35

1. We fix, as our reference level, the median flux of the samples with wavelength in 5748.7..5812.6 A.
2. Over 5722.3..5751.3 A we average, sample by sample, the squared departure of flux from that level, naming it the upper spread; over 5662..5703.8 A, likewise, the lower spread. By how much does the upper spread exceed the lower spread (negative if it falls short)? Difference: -0.14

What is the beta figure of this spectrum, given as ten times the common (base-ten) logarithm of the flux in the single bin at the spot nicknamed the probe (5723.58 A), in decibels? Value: 8.80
